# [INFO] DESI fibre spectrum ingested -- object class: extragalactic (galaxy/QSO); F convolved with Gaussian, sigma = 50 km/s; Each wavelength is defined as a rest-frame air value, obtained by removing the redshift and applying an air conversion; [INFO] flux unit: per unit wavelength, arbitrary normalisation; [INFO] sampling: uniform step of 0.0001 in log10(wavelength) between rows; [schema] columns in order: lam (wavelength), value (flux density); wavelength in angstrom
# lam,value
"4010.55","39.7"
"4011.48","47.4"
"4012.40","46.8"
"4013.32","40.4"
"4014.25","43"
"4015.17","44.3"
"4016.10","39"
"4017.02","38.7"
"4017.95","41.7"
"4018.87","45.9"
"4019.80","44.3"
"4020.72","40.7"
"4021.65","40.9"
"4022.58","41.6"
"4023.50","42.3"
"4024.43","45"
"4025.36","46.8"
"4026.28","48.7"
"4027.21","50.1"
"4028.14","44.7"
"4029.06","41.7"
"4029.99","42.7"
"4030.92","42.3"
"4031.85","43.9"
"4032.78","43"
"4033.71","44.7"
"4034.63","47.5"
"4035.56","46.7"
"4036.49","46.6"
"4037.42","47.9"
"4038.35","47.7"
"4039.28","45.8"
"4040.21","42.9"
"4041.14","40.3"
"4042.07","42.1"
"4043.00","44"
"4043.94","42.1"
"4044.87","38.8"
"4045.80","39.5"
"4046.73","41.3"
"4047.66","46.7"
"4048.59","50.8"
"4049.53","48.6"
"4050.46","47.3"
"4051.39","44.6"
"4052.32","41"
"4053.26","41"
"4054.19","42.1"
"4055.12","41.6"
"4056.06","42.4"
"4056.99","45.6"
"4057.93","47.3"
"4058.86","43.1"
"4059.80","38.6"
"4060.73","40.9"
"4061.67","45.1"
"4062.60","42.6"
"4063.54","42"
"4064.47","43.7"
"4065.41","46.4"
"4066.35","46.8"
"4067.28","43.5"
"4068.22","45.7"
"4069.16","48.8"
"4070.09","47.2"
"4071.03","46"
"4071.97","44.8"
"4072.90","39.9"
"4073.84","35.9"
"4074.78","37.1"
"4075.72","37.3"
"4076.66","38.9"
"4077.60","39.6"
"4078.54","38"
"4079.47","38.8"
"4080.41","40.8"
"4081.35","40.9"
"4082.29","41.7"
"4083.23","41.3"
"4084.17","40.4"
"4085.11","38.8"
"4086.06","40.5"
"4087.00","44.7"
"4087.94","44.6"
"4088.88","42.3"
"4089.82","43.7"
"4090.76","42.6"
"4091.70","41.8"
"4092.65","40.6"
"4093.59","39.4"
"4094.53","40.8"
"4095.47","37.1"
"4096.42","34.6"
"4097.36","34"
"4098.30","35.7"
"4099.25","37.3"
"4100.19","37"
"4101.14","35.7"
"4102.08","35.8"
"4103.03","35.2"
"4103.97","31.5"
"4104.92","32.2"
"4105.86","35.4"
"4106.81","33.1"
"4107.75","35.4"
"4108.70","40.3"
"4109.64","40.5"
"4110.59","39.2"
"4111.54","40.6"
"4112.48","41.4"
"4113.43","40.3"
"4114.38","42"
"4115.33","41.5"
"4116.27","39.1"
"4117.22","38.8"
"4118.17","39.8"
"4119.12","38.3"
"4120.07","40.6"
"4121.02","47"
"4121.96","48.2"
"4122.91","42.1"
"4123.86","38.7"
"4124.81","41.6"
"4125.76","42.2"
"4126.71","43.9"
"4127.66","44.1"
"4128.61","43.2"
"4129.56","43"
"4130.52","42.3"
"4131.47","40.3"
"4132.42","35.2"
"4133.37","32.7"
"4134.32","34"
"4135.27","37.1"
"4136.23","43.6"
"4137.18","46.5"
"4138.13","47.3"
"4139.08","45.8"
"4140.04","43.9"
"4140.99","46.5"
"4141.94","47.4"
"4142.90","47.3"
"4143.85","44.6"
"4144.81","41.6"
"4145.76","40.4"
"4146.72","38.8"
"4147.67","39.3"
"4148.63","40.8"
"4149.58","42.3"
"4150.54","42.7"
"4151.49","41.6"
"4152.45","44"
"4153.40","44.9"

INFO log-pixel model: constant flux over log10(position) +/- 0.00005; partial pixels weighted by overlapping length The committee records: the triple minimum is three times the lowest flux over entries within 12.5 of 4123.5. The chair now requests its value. 98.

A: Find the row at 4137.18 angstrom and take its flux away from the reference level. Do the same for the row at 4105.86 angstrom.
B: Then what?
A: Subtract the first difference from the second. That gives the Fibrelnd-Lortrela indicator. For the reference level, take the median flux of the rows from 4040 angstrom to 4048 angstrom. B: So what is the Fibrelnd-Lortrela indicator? 11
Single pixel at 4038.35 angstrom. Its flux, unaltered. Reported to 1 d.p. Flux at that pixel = 47.7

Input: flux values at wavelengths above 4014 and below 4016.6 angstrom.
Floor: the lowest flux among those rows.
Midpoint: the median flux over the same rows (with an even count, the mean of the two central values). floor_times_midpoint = 1677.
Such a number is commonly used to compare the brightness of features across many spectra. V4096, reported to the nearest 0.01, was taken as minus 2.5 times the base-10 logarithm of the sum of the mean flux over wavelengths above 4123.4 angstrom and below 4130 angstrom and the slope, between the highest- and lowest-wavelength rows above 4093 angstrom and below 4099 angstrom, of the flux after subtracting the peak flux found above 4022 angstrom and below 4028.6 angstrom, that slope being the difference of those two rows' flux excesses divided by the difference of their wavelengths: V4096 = -4.05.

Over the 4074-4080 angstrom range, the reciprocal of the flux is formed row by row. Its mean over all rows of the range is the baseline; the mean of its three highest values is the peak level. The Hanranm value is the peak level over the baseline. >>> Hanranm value 1.02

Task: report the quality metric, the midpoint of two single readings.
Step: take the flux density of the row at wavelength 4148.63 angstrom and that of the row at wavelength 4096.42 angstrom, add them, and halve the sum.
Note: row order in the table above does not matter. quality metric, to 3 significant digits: 37.7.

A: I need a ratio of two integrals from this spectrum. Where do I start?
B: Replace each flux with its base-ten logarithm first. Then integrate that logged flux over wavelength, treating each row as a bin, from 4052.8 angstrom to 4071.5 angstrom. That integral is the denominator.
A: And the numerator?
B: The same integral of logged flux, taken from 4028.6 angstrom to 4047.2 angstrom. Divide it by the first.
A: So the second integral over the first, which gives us 0.99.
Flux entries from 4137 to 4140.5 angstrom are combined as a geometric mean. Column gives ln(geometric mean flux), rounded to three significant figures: 3.83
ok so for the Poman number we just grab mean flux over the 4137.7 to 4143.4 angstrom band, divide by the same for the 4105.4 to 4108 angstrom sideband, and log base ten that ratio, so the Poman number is 0.13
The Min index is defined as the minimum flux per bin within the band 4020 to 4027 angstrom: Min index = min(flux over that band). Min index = 40.7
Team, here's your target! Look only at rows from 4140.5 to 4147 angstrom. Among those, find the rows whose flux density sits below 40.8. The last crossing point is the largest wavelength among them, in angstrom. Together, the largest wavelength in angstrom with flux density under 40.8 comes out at 4146.72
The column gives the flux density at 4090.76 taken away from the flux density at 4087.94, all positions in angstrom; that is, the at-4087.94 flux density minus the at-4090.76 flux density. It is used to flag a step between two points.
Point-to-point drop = 2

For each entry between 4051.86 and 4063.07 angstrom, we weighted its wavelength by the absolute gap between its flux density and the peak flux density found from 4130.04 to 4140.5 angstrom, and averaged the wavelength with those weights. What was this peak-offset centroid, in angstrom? 4057.2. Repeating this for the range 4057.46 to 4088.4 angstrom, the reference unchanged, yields 4074.9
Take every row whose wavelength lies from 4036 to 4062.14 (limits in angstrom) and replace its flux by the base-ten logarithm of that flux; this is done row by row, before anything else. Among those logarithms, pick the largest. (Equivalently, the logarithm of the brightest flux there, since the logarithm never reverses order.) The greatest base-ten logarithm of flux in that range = 1.706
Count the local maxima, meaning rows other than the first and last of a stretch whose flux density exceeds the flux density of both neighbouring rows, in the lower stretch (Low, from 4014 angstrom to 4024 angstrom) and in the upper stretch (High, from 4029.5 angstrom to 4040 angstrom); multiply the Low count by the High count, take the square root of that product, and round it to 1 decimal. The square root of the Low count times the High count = 2.4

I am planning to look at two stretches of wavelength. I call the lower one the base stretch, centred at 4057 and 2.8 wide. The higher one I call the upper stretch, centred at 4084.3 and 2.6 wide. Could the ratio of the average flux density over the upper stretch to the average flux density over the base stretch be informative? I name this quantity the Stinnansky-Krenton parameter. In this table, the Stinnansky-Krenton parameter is 0.9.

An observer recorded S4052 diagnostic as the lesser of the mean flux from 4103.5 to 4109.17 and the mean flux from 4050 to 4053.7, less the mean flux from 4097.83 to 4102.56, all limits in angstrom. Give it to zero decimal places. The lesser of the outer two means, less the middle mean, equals -2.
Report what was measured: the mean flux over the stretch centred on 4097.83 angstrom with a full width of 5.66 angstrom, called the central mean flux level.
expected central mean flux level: 35.9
